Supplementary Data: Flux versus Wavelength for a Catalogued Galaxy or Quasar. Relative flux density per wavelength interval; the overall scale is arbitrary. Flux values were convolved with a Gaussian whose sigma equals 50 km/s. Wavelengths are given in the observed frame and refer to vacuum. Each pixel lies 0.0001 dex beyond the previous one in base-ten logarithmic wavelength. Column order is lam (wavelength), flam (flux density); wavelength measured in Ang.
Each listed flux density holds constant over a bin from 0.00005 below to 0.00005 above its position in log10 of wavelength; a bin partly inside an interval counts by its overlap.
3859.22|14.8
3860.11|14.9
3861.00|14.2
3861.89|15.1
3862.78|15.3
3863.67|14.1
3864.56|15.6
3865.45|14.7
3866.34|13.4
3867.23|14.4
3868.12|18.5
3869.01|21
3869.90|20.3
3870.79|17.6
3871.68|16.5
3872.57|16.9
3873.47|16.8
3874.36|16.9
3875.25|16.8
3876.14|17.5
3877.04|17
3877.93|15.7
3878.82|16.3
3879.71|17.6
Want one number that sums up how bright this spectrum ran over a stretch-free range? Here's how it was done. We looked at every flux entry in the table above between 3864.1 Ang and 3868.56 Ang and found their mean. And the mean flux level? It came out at 15.3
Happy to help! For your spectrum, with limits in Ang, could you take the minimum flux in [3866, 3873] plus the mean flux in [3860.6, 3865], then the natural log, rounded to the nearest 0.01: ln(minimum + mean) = 3.34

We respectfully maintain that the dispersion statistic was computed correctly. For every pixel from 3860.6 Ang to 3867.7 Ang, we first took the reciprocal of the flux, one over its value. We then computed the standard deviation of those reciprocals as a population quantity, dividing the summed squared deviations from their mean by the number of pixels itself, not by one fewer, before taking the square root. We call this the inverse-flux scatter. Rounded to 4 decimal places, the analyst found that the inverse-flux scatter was 0.0032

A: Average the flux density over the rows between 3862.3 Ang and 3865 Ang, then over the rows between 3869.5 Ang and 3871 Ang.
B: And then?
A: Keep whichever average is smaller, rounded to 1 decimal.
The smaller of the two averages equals 15.0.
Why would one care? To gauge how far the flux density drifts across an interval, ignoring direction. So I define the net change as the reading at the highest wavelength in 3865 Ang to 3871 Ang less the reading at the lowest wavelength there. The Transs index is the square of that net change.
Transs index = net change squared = 8.4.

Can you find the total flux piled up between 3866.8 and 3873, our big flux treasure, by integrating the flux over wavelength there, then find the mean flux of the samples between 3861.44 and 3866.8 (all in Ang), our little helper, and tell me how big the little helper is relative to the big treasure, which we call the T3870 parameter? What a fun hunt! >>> 0.13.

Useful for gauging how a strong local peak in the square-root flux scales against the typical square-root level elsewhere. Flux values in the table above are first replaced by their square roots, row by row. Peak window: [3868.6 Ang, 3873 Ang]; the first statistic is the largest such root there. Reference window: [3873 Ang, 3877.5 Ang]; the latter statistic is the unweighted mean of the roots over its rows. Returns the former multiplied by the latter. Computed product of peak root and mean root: 18.9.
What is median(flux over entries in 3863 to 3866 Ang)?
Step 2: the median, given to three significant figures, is 14.7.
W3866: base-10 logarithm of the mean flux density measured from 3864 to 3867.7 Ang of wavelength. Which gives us 1.16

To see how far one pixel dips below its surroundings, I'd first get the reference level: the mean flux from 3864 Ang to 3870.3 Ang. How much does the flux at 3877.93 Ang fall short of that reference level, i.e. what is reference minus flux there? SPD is 1.1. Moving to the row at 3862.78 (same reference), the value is 1.5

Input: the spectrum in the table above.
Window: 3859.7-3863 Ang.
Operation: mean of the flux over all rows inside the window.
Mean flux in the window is 15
